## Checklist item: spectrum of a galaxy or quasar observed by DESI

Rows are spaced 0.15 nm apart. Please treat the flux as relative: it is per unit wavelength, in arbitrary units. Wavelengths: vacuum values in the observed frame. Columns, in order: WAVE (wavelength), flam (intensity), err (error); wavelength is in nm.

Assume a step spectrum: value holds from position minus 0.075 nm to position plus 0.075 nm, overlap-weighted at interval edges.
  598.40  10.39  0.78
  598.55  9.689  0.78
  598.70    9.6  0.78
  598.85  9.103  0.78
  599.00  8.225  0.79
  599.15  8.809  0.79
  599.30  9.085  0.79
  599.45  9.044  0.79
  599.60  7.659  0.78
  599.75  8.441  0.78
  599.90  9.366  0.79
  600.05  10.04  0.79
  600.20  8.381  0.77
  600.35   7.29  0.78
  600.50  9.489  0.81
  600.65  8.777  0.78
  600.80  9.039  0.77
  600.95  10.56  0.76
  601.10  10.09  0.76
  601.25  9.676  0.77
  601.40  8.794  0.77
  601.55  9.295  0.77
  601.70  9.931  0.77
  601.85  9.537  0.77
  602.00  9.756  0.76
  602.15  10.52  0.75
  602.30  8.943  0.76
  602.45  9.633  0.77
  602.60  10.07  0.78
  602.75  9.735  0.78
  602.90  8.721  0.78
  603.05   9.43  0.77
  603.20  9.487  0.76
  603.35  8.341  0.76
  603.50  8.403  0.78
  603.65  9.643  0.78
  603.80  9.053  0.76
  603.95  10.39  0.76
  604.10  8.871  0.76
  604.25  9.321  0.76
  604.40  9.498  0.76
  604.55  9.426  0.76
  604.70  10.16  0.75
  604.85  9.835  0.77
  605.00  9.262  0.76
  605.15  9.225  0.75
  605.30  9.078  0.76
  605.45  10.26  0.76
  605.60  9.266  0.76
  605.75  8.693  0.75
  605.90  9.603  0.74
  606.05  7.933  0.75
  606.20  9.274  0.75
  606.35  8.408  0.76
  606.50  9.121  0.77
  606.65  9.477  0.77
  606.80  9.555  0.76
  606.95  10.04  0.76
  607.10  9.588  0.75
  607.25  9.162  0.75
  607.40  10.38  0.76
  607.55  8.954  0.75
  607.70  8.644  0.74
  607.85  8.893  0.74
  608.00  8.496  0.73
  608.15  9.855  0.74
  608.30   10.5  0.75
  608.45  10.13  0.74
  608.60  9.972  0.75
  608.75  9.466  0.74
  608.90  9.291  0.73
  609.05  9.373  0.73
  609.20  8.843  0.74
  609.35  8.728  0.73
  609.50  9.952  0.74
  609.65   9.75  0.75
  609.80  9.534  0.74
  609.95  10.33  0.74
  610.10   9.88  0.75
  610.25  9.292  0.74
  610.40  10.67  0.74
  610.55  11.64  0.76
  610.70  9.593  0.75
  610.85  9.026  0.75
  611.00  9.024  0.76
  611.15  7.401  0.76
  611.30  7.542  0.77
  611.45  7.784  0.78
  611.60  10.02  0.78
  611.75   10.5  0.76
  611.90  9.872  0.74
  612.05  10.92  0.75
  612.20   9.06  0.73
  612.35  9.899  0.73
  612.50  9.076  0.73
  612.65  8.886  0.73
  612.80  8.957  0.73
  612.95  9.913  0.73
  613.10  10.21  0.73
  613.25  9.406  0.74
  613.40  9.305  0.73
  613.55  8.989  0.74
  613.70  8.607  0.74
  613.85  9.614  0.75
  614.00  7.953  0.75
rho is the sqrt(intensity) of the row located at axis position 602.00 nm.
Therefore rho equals 3.12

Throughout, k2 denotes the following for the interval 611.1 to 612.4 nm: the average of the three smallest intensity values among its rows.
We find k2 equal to 7.6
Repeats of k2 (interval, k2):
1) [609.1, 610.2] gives 9.0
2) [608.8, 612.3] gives 7.6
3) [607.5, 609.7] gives 8.6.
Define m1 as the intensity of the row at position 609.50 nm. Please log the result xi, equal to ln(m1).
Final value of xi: 2.30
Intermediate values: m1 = 9.952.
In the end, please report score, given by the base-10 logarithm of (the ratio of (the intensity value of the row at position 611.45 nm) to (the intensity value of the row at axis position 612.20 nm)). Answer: -0.066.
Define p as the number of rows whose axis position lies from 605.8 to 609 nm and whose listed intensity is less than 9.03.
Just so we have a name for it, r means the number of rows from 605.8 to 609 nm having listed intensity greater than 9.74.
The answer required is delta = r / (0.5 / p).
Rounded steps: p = 6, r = 6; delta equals 72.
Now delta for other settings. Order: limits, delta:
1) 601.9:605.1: 60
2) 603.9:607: 40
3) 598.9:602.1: 80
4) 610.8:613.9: 126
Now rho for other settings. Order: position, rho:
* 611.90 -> 3.14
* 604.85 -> 3.14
